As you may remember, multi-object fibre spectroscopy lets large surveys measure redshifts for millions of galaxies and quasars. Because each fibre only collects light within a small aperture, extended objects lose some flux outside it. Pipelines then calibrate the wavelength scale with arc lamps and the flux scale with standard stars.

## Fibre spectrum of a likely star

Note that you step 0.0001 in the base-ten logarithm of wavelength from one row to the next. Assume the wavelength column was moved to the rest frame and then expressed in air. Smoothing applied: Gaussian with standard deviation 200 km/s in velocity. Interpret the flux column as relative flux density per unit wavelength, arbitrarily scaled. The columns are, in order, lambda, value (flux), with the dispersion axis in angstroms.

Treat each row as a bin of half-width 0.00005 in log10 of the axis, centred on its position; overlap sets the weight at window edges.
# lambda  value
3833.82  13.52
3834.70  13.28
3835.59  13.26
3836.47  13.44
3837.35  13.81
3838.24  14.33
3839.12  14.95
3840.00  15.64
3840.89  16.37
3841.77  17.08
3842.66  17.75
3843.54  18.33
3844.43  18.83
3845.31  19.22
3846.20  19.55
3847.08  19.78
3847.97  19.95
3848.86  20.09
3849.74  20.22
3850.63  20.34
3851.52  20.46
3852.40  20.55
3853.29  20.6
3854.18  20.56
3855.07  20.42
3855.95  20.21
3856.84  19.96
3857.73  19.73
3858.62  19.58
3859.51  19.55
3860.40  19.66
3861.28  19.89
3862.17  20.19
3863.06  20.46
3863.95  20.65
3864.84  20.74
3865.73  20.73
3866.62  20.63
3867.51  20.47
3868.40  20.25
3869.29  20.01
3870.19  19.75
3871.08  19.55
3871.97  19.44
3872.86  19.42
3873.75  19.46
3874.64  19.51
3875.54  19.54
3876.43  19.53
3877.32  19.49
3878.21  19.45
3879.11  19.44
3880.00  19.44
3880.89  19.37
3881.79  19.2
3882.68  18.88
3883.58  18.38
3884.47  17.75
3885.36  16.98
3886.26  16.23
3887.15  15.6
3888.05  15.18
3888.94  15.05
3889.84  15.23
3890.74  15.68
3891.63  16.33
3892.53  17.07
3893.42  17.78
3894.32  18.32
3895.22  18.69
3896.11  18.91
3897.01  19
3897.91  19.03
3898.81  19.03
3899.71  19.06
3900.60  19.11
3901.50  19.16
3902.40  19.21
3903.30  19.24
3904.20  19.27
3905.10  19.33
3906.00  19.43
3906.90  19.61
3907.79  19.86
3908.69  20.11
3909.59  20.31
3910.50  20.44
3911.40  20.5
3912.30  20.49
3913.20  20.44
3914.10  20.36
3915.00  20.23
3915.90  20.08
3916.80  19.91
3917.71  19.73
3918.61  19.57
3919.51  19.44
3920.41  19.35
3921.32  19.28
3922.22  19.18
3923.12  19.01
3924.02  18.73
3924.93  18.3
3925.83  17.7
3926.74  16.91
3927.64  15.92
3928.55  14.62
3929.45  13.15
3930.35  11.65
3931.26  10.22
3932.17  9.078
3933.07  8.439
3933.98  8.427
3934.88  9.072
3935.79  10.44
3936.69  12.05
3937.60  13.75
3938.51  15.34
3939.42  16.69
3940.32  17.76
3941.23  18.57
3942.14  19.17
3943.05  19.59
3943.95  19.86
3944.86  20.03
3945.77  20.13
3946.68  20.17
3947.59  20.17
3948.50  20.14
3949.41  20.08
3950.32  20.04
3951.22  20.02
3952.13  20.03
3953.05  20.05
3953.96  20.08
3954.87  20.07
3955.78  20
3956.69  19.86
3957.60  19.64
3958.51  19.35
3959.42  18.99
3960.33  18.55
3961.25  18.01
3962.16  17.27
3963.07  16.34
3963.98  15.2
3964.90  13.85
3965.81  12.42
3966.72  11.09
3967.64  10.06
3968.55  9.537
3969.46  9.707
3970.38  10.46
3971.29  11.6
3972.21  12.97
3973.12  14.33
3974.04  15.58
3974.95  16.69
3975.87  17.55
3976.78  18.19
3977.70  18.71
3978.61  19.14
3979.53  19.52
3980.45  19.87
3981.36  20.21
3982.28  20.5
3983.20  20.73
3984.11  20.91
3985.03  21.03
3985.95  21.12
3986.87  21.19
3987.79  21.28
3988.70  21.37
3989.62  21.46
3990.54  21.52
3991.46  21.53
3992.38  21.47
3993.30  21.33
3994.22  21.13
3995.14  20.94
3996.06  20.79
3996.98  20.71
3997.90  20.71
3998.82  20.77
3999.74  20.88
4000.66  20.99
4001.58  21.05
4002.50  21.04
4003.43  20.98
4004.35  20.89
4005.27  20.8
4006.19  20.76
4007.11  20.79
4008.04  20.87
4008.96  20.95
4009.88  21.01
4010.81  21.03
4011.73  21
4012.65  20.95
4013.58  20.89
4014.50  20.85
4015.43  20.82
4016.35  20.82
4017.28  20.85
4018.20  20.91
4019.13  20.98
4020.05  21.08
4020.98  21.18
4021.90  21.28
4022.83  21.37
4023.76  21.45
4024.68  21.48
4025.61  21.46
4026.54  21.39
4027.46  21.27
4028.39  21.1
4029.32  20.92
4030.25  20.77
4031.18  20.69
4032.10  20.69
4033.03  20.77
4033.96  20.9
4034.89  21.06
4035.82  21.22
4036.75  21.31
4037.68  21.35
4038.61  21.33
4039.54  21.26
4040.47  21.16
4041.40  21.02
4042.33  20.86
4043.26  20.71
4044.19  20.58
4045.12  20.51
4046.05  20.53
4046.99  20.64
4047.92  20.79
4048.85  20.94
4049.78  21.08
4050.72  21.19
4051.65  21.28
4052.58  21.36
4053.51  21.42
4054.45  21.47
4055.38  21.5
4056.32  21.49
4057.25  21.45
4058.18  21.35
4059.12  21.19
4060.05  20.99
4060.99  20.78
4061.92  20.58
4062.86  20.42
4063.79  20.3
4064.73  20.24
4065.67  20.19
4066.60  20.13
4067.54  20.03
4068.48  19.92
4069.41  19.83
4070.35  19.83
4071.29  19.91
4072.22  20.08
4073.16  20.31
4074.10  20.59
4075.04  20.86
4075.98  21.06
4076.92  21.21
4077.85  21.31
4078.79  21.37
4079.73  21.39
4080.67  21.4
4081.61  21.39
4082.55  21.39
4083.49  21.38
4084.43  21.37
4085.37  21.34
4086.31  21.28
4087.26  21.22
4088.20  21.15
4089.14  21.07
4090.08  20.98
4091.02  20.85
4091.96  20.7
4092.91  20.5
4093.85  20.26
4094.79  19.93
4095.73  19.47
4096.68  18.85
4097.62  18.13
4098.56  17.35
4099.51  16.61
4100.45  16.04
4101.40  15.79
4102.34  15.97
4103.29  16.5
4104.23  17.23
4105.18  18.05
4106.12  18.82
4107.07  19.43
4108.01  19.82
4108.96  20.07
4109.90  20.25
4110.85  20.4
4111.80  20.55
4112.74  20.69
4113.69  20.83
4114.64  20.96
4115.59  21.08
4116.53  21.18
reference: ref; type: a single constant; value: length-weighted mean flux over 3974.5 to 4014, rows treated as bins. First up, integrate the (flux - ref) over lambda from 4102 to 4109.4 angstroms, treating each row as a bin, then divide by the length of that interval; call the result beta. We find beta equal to -2.3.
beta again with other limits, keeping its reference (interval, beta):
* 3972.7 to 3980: -3.1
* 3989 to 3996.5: 0.7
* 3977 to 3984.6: -0.7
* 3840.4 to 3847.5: -2.2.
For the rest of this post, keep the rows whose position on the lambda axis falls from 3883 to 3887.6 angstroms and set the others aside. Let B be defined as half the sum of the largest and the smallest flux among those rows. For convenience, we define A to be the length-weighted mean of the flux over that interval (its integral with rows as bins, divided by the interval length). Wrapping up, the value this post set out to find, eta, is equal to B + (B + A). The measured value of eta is 51.0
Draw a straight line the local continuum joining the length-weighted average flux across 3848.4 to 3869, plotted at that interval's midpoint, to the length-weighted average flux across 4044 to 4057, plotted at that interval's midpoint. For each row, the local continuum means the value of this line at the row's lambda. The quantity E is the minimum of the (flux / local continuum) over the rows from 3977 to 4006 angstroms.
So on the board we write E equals 0.901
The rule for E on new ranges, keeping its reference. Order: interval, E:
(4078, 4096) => 0.916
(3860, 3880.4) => 0.955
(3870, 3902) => 0.738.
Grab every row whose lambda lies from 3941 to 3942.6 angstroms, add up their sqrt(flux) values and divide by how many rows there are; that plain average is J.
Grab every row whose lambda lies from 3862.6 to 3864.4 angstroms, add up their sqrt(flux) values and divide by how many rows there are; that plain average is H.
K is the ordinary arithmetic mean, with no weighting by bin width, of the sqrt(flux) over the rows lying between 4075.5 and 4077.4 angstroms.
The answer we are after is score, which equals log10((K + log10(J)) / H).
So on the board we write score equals 0.062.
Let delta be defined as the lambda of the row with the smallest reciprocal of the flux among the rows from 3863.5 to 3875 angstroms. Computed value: 3864.84 angstroms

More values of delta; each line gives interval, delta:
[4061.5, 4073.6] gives 4061.92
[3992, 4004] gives 3992.38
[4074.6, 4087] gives 4080.67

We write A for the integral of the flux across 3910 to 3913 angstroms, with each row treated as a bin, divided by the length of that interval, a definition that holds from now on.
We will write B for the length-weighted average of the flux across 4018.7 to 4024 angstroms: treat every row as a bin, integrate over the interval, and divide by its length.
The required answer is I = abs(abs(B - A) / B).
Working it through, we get 0.04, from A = 20.4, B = 21.2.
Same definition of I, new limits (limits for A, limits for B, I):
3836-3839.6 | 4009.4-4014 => 0.32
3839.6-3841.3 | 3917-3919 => 0.19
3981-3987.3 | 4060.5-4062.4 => 0.01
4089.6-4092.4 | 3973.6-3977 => 0.23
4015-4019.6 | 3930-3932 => 0.98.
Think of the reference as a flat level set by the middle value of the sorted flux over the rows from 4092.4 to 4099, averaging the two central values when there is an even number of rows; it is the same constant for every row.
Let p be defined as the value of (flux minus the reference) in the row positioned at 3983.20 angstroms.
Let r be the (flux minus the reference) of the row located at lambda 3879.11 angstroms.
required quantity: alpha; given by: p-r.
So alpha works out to 1.3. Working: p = 1.3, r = -0.03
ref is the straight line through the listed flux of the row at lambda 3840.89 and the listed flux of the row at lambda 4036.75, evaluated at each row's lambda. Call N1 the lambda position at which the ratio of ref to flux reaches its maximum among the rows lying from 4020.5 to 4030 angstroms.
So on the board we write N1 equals 4029.32 angstroms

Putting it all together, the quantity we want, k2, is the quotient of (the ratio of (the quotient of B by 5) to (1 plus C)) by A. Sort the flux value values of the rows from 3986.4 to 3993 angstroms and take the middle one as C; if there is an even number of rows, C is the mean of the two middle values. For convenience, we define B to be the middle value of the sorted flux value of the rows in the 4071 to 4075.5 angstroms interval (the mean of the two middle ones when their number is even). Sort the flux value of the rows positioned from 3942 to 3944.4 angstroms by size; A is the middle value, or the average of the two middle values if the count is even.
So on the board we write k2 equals 0.0092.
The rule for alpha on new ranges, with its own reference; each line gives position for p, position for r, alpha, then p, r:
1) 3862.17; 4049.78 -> -0.9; 0.7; 1.61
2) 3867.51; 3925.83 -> 2.8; 1.0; -1.77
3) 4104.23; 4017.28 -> -3.6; -2.2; 1.38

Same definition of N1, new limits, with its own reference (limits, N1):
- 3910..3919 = 3918.61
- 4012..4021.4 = 4016.35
